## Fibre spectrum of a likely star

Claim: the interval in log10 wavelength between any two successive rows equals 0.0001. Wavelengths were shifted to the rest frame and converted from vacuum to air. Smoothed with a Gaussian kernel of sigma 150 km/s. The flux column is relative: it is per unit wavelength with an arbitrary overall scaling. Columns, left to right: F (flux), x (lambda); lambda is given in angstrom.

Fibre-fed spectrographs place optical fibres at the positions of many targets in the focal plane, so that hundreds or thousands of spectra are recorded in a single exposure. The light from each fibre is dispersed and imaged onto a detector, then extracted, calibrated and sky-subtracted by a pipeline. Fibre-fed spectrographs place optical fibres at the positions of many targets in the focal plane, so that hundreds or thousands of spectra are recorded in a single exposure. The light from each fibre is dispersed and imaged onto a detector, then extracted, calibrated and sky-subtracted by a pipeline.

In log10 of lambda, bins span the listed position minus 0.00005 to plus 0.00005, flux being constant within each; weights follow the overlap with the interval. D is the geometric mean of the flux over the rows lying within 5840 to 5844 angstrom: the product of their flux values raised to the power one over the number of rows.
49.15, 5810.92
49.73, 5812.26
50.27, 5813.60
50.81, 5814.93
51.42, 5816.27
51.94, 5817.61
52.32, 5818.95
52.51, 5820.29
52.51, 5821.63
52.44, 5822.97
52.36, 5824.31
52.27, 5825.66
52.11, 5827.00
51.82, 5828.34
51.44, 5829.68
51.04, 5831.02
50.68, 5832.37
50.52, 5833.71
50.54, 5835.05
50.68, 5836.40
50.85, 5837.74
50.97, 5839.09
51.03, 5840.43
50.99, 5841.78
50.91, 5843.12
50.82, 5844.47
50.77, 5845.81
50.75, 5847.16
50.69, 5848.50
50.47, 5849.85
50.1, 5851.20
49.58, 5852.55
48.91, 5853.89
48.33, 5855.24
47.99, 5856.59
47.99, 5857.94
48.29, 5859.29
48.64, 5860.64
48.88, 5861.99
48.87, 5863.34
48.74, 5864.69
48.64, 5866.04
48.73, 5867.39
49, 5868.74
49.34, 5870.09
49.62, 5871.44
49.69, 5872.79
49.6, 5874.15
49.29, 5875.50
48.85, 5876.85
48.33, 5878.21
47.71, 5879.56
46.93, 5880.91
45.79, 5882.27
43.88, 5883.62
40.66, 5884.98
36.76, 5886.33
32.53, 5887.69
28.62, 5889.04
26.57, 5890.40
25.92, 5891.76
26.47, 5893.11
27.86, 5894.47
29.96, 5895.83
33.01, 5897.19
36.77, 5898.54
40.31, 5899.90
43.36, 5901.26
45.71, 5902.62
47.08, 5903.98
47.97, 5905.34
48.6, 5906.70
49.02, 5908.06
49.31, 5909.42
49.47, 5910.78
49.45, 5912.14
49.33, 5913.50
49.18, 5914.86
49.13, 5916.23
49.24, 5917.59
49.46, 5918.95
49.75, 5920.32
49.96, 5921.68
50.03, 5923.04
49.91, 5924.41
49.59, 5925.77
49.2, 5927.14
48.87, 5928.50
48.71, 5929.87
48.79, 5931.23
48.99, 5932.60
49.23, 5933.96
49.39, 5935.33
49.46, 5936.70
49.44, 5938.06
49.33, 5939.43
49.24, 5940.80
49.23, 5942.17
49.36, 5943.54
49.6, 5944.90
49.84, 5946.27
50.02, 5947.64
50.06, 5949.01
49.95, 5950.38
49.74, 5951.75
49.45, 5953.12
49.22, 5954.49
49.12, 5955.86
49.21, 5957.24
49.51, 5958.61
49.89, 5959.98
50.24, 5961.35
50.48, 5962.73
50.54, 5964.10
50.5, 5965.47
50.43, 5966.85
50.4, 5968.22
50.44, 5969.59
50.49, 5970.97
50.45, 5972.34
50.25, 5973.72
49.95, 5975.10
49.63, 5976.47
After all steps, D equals 51.0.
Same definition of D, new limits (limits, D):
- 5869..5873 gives 49.5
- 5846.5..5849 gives 50.7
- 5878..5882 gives 47.7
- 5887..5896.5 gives 28.2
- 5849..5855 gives 49.8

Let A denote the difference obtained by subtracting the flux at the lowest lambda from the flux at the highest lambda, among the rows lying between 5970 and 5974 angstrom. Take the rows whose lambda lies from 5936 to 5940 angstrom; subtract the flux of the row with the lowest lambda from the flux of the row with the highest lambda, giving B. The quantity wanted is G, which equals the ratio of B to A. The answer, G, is 0.5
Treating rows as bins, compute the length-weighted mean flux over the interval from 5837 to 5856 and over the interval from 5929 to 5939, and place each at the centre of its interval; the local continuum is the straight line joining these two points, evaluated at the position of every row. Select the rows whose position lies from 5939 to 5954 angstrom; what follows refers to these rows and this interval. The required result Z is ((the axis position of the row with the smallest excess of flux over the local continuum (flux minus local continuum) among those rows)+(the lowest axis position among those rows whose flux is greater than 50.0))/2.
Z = 5944.2 angstrom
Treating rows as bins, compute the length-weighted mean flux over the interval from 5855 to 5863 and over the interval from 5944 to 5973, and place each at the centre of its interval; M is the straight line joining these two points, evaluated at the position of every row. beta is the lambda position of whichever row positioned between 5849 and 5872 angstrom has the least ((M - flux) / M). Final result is 5849.85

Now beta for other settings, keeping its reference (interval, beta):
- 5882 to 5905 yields 5903.98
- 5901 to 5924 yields 5923.04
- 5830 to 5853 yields 5831.02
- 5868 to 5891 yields 5872.79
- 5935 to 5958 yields 5949.01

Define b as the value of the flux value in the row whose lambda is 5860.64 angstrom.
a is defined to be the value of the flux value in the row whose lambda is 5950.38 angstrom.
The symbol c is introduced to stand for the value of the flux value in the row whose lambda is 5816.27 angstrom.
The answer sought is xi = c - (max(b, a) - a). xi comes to 51.4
